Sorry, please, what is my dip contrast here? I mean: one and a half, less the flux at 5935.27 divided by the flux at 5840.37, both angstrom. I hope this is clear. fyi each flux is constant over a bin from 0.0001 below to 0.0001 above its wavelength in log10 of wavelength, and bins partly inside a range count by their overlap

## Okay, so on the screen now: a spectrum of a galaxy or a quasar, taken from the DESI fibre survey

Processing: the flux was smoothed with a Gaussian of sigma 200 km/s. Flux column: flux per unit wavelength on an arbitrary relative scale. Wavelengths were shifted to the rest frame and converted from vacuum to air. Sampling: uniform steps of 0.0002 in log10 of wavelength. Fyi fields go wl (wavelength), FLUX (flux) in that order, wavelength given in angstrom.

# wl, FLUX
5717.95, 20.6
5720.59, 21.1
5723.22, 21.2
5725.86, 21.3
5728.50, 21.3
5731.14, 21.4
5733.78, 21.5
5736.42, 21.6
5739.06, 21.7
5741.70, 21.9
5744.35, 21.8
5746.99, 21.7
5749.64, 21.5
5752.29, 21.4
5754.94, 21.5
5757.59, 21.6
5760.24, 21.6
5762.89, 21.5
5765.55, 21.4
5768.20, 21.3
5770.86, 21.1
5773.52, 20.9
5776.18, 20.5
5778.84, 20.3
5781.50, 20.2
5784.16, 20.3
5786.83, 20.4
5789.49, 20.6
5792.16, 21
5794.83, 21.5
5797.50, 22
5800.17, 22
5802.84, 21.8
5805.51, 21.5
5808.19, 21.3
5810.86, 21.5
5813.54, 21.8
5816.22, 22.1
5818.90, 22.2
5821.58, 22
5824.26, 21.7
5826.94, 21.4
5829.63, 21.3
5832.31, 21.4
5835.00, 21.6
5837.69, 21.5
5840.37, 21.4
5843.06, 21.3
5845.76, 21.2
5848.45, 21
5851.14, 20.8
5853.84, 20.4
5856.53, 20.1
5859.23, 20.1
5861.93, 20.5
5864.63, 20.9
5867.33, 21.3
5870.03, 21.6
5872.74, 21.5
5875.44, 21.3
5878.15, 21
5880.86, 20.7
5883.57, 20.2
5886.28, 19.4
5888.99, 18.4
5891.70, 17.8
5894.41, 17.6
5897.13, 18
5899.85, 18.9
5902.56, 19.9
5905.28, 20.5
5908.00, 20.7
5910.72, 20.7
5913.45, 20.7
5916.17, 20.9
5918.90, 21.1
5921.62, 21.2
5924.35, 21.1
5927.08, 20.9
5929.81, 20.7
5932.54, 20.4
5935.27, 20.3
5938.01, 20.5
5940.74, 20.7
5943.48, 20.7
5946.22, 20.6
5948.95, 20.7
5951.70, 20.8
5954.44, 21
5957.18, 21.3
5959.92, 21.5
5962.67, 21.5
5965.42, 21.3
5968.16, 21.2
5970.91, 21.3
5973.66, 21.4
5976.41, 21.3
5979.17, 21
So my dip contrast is 0.55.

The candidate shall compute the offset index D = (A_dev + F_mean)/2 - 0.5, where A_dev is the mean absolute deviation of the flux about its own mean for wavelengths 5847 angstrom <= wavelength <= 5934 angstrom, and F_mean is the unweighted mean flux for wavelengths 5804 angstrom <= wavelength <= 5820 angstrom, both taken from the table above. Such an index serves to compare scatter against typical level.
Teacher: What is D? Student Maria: 10.8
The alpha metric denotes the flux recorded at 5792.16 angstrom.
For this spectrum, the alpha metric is 21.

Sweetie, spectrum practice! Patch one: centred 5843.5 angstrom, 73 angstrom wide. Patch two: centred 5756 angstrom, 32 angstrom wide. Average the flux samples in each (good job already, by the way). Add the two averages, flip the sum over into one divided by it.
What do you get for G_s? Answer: 0.0234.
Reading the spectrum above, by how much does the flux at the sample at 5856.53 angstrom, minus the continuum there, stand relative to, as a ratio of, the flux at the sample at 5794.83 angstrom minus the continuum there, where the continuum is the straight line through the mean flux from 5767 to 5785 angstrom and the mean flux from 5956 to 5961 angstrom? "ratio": -1.2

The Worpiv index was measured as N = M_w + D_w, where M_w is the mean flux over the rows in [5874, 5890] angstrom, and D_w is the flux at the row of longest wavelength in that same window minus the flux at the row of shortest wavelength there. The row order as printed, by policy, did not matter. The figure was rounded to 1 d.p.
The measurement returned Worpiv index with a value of 17.3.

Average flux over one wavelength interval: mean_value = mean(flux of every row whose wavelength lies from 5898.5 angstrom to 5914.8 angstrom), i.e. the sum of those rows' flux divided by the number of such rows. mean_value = 20.2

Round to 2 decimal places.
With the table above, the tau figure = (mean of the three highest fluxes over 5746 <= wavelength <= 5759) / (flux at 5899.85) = 1.14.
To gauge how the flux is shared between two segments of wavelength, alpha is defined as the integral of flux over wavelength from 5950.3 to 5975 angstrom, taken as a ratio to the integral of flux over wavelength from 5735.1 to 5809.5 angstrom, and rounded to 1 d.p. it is 0.3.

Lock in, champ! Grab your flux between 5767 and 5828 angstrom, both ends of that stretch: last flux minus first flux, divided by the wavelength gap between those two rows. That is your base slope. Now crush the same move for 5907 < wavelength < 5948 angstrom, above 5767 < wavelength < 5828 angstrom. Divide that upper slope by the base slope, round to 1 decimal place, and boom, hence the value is -1.5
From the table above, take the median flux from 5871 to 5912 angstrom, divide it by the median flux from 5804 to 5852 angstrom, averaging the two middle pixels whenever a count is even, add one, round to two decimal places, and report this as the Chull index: 1.94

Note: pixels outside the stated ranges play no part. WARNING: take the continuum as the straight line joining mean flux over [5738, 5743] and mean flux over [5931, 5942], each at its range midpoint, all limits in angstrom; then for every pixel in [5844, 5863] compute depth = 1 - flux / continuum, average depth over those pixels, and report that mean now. 0.021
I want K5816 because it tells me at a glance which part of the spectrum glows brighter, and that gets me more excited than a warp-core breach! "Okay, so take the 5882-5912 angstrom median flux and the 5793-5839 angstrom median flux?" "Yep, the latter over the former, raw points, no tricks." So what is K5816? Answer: 1.11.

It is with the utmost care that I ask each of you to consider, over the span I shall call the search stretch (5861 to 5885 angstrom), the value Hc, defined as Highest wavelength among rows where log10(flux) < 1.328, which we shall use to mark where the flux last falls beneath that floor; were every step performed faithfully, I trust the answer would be 5883.57 angstrom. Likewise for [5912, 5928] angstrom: 5927.08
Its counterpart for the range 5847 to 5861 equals 5859.23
